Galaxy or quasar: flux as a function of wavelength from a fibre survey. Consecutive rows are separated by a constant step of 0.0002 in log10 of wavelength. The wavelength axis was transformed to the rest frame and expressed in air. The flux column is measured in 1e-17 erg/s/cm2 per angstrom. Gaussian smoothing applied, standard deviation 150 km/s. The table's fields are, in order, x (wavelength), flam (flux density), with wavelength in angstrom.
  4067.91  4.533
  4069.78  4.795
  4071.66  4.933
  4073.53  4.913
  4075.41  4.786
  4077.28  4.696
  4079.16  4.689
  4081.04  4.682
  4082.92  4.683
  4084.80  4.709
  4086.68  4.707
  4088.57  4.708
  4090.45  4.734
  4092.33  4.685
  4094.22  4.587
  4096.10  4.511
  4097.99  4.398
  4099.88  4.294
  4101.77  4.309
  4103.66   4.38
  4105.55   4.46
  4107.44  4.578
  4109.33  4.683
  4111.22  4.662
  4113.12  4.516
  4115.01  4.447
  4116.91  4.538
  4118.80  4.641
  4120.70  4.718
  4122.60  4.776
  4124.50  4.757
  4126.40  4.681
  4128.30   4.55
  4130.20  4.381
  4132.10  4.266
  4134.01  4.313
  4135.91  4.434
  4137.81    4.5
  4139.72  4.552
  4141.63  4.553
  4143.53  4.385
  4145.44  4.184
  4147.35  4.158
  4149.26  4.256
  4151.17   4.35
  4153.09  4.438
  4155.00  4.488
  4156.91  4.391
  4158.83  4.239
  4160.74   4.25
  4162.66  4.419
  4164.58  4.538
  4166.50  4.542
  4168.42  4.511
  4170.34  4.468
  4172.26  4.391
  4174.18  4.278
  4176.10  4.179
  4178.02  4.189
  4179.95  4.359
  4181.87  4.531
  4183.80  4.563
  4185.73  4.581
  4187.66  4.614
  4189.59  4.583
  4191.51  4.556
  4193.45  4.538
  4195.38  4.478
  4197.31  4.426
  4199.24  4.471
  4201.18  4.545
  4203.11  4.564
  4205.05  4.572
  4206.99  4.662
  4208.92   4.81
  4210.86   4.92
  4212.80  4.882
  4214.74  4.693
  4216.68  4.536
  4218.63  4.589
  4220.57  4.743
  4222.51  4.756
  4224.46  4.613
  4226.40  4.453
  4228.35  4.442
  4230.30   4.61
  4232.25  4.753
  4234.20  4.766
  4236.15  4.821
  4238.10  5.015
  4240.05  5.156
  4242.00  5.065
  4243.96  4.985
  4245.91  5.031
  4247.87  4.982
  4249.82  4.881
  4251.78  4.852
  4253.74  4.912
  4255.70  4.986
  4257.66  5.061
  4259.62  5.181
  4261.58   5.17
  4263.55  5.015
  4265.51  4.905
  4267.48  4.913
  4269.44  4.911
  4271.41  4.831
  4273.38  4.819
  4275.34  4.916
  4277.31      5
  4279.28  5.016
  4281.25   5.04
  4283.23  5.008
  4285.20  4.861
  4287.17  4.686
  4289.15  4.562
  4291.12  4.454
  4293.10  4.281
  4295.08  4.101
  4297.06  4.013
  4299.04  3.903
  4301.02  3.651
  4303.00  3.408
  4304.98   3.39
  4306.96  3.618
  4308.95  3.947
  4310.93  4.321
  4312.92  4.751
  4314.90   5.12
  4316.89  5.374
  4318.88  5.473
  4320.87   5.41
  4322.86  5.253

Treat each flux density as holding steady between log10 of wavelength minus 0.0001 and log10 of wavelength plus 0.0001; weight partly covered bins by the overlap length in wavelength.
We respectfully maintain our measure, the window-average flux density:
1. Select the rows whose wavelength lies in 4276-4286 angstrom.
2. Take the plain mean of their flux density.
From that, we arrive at 5.0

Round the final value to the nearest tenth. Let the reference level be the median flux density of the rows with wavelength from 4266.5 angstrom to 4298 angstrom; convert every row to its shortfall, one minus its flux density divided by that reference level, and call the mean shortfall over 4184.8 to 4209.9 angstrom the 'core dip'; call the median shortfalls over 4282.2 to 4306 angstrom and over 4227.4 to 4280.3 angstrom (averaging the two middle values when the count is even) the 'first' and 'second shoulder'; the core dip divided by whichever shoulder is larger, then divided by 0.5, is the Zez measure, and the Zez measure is 0.8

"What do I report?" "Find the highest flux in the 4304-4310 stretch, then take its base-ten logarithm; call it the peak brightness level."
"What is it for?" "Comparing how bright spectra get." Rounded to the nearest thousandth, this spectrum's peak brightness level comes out 0.596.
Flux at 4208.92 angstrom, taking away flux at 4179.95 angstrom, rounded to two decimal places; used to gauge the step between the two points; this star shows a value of 0.45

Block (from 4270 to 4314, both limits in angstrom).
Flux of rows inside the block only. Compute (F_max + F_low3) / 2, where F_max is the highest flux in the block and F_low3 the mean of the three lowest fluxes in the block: 4.3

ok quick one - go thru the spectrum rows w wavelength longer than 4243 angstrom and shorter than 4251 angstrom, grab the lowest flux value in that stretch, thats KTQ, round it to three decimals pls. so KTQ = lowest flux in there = 4.881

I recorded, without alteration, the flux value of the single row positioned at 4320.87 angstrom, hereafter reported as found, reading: 5.41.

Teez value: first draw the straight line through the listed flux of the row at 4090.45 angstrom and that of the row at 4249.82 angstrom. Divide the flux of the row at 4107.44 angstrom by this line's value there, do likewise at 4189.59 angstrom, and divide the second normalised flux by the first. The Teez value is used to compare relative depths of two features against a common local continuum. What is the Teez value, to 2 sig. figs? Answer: 0.99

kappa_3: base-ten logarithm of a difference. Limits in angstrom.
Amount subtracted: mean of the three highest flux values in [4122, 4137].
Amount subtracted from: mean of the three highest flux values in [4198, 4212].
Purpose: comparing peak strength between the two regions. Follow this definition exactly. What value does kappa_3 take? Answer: -1.2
